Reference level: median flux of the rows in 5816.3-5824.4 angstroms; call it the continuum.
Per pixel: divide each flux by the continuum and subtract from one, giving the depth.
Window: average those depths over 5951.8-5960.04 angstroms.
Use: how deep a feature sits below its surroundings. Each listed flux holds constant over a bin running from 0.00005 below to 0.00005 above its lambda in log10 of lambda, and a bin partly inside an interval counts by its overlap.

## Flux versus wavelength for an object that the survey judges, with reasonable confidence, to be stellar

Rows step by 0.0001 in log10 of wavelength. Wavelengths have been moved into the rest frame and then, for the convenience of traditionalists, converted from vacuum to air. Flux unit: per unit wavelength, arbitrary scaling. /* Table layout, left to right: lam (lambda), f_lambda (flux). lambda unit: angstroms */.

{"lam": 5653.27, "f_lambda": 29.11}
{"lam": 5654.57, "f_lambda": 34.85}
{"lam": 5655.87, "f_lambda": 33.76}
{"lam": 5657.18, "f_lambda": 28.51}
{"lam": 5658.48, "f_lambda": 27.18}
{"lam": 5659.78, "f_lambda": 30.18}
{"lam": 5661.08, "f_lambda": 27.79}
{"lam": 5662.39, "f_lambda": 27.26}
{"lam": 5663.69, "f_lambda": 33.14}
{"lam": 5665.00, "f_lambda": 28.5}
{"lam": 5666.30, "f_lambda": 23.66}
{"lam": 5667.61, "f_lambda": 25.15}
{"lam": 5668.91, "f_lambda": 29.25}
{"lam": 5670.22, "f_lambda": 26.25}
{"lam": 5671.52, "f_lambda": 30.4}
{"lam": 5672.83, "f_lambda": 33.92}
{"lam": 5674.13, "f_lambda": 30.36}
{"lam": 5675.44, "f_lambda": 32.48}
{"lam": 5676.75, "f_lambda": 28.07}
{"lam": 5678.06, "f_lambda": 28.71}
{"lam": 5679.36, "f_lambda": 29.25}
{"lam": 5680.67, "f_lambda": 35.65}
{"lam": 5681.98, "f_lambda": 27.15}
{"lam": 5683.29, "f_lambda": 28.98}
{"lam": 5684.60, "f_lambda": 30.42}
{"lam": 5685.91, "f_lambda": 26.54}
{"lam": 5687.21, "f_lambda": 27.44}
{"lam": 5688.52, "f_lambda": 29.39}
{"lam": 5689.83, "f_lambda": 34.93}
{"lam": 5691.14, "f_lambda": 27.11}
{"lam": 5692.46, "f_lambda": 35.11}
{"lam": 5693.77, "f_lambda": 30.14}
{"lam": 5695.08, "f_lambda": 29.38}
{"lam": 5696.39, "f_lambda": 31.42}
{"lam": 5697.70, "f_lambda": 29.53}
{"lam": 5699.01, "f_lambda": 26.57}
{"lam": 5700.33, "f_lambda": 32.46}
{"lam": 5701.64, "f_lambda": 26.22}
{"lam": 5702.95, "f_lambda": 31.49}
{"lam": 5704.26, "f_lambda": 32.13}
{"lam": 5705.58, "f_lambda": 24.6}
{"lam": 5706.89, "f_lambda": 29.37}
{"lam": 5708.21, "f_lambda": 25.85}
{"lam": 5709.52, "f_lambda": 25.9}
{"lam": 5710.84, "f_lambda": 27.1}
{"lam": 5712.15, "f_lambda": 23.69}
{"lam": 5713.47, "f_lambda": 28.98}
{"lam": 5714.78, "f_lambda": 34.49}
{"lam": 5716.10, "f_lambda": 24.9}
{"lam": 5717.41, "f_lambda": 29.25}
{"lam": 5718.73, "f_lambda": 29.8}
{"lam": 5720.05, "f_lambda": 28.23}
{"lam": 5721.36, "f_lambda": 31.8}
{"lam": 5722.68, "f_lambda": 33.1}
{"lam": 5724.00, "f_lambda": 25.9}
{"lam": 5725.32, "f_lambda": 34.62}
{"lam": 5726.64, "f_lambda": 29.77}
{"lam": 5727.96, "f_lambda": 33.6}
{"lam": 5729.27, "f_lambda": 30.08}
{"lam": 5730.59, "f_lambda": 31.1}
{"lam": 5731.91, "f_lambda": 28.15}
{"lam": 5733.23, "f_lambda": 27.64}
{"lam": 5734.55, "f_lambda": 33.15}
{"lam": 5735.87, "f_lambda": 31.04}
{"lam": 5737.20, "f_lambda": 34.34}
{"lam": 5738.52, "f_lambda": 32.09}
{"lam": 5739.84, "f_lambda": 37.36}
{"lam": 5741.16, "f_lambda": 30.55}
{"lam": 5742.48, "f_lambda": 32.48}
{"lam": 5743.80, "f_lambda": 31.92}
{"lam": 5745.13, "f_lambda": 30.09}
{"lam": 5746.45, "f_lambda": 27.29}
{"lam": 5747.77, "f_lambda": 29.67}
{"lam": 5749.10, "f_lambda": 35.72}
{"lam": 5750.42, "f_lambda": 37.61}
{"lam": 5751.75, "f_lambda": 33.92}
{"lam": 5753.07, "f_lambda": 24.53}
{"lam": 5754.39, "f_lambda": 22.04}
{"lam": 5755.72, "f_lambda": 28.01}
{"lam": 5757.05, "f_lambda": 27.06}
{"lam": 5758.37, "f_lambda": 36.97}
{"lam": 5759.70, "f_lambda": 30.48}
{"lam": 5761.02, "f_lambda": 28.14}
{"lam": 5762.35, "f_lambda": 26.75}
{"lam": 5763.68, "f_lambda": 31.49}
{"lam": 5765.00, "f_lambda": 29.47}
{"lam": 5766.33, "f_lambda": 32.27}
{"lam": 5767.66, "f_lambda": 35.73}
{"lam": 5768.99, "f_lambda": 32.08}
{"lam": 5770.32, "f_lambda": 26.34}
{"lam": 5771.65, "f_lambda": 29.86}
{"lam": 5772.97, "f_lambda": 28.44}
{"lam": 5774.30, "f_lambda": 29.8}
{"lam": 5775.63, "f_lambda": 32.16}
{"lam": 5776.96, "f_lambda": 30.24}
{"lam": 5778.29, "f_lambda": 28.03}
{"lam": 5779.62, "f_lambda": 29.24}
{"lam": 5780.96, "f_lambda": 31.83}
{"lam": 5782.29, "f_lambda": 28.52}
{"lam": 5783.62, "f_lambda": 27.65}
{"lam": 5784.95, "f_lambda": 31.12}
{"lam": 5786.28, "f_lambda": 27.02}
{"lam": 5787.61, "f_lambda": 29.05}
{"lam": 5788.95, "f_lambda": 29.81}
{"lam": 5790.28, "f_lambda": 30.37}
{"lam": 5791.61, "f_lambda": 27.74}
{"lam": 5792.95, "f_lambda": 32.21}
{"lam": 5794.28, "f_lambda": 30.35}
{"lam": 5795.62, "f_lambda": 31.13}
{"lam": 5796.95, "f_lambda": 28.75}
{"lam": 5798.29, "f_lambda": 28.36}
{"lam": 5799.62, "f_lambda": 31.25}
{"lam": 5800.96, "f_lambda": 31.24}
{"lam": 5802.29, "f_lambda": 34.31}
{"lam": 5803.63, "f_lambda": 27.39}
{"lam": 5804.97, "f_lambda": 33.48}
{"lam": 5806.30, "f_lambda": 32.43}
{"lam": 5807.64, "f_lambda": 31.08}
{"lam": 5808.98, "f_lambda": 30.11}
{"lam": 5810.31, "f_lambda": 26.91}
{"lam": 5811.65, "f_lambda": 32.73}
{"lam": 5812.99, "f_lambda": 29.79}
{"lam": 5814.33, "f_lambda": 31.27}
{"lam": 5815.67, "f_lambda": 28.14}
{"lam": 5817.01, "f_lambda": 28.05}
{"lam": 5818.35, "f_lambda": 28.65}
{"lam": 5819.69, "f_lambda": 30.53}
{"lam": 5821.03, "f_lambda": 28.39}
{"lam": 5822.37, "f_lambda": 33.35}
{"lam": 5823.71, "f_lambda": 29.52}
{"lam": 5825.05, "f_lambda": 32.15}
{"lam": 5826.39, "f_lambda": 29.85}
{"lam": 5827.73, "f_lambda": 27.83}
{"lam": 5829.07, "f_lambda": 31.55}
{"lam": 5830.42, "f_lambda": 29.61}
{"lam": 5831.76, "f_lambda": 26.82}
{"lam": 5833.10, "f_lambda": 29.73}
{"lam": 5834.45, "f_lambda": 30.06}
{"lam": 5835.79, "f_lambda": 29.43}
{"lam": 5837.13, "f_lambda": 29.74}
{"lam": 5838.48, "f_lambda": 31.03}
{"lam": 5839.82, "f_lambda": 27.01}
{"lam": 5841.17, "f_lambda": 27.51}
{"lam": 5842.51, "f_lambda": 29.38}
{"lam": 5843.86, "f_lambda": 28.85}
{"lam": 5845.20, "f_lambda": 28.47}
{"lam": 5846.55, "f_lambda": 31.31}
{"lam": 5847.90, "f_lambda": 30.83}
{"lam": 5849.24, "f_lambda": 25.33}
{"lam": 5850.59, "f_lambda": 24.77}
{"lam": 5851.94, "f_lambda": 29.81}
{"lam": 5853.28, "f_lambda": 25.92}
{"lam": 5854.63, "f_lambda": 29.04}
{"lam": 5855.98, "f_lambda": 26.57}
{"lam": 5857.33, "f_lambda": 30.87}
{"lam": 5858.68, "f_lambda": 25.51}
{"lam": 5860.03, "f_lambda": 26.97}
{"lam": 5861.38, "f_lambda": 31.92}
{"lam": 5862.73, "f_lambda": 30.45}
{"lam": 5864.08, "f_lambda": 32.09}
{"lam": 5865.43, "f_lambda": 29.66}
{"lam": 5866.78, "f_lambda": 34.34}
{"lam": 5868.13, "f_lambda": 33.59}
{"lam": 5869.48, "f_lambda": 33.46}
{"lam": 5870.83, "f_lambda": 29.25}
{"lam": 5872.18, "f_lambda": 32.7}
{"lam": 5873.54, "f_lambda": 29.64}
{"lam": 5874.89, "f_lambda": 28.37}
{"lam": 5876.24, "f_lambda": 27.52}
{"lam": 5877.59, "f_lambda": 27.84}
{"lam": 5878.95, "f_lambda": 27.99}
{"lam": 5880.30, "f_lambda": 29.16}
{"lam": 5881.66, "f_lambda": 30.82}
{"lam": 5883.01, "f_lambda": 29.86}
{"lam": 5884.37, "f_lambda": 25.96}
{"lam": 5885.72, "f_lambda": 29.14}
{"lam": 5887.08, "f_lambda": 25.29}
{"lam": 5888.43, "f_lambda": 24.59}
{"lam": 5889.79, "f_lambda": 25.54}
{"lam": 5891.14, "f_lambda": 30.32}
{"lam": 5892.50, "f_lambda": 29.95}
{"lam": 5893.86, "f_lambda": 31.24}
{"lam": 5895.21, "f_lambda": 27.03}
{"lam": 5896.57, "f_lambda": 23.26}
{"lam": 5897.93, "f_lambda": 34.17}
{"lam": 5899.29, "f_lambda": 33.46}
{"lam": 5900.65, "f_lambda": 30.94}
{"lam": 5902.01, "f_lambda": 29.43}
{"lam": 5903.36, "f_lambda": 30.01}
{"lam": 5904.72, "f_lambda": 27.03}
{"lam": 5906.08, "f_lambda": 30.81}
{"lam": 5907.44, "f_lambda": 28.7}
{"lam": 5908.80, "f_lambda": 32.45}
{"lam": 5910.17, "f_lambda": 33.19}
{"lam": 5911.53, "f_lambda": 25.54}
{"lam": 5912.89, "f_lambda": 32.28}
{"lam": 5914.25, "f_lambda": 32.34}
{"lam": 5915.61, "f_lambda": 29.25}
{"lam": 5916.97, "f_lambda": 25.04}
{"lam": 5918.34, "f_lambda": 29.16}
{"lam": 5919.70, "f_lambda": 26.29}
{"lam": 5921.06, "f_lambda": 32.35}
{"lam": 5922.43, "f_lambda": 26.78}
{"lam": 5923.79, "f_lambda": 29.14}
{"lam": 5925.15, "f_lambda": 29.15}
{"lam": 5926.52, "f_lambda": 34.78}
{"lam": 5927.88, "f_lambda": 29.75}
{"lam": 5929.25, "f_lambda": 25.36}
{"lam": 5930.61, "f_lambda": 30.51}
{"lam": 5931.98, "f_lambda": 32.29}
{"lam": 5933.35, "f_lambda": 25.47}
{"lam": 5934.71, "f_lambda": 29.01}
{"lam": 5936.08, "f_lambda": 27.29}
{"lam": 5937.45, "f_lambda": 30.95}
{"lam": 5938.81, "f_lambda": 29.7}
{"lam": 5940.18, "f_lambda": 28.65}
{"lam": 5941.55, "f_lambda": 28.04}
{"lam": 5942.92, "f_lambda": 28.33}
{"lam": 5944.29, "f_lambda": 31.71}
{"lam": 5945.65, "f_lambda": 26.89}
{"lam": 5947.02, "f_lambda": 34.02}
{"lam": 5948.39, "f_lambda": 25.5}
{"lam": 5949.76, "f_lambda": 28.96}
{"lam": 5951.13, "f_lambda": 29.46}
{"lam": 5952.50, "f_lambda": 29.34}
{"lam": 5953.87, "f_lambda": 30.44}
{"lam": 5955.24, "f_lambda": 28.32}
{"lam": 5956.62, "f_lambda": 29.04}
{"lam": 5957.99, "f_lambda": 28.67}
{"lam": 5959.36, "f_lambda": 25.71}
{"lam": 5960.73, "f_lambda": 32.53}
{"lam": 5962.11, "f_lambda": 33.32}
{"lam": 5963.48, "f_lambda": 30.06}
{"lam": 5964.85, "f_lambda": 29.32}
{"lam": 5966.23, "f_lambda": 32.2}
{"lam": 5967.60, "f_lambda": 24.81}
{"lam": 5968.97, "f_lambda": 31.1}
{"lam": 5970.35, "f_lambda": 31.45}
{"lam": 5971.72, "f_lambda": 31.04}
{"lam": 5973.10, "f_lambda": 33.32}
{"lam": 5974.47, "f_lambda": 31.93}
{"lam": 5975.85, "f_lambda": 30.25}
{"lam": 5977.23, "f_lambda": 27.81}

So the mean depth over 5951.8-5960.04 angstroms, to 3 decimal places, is 0.017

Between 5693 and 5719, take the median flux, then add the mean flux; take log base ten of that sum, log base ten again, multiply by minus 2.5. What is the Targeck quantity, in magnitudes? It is -0.616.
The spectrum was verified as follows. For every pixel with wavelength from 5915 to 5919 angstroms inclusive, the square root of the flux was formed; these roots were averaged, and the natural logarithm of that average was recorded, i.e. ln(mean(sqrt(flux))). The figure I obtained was 1.66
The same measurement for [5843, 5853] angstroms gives 1.67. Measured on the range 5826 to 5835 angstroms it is 1.69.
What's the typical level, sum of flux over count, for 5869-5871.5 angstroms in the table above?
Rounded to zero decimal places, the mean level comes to 31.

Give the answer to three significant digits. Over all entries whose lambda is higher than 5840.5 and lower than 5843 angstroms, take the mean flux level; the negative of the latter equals -28.4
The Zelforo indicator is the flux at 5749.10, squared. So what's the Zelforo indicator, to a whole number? 1276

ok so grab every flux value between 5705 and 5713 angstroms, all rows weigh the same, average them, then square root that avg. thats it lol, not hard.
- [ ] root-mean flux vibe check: 5.11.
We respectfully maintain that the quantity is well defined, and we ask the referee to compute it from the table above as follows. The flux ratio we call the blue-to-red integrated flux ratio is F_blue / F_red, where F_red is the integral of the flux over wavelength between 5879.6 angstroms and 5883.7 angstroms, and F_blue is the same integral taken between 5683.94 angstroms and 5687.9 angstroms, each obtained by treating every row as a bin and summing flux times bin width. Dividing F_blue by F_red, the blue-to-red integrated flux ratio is 0.91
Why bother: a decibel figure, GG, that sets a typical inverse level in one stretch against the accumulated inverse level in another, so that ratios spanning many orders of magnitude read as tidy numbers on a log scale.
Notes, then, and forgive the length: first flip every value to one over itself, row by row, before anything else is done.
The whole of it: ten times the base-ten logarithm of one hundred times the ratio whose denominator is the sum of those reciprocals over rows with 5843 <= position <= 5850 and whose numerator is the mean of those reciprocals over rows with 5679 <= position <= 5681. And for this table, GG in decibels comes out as 12.5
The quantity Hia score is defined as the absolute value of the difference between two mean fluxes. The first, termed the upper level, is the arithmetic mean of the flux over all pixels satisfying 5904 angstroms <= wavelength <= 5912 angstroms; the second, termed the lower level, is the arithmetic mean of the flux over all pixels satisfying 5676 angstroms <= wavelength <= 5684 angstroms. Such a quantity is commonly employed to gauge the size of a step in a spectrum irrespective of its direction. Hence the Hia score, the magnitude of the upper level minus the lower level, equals 0.0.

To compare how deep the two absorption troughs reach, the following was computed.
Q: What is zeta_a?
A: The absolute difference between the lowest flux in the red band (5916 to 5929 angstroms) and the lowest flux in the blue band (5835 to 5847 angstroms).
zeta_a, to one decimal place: 2.0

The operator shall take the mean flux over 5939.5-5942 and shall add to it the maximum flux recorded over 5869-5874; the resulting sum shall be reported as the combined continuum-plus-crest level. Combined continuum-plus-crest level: 62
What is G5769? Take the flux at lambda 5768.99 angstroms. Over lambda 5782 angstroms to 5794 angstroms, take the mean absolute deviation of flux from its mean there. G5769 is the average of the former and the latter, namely 16.8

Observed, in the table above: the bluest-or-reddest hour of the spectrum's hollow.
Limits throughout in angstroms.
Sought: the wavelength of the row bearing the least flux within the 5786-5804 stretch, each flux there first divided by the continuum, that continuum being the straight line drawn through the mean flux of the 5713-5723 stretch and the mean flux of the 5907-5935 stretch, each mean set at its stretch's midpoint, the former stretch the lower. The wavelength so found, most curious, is 5786.28 angstroms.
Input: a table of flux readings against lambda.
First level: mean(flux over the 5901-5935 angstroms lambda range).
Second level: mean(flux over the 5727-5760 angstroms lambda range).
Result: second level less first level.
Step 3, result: 1.6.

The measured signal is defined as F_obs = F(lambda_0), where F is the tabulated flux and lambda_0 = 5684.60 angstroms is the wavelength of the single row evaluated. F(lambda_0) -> 30.42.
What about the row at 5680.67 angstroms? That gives 35.65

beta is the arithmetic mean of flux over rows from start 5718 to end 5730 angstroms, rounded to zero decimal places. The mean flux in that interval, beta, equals 31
